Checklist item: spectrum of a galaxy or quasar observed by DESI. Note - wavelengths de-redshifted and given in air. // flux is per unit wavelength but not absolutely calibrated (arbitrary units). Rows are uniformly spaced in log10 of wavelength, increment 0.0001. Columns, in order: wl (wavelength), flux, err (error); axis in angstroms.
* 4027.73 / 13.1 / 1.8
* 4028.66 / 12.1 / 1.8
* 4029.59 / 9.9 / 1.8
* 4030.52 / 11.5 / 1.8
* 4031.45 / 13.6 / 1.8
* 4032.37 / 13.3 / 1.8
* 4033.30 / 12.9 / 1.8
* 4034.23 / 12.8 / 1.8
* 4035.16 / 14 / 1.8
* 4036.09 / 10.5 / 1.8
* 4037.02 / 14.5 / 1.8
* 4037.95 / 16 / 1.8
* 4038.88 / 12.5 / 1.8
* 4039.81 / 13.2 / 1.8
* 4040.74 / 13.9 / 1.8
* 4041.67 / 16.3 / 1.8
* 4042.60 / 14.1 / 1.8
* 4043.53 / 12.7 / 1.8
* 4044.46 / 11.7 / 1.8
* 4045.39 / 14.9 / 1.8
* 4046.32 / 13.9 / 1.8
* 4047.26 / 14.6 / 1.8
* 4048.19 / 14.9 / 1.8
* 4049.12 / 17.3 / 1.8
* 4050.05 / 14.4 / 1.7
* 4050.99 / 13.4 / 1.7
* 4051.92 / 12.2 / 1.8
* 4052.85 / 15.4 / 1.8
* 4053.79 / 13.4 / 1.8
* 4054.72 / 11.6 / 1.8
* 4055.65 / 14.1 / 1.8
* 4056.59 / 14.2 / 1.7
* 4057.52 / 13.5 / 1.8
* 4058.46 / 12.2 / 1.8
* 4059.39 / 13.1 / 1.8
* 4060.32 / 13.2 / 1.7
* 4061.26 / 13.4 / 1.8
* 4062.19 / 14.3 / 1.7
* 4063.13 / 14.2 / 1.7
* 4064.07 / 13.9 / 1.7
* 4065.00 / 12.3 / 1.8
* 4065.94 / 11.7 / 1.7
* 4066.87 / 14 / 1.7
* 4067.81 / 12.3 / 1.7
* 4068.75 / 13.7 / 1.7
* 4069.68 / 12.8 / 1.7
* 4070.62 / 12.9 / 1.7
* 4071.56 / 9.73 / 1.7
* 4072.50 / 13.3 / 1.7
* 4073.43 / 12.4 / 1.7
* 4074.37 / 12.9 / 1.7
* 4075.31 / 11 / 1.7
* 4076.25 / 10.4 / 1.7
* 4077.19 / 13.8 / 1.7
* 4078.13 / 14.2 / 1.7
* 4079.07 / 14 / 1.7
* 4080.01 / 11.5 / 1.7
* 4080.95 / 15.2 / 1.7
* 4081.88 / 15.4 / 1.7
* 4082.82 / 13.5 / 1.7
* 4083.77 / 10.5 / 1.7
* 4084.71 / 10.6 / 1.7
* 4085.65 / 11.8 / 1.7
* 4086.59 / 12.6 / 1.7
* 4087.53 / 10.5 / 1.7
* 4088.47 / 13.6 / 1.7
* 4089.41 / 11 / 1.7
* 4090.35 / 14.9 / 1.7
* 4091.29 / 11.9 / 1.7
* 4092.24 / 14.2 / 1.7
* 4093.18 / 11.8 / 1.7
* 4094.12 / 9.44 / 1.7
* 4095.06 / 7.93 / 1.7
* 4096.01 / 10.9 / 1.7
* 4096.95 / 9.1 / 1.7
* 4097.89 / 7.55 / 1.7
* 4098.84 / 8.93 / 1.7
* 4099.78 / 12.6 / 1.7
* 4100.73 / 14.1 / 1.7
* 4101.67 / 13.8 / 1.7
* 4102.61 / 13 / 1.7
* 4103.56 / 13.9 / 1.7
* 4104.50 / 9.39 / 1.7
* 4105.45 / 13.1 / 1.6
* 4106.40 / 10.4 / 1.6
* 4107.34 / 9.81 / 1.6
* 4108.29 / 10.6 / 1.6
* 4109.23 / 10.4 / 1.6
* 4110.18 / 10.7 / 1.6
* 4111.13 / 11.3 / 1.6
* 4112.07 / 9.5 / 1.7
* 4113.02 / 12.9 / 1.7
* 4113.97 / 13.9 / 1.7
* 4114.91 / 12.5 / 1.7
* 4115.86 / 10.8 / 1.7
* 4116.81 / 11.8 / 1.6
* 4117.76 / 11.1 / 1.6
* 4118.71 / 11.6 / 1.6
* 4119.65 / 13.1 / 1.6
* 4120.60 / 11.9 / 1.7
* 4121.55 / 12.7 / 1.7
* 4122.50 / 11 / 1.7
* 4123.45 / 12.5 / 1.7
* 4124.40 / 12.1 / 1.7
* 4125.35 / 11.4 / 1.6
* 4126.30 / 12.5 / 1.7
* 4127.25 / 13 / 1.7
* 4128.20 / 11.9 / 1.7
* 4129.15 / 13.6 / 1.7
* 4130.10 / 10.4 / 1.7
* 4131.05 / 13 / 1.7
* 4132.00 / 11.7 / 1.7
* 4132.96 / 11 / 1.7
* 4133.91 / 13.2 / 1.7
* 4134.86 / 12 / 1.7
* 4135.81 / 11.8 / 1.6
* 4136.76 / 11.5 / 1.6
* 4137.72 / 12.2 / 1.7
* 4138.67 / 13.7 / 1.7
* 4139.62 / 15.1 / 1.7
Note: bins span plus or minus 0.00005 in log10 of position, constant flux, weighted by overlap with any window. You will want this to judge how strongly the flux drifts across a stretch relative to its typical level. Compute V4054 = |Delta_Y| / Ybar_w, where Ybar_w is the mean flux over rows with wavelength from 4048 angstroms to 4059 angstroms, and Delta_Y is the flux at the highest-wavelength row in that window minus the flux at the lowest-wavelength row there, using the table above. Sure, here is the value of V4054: 0.19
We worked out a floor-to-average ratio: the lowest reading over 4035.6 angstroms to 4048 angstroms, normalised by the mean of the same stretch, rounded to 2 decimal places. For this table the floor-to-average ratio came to 0.76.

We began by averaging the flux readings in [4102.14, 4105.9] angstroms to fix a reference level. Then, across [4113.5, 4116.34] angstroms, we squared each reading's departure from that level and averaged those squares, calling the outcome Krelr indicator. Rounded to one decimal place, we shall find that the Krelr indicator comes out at 1.6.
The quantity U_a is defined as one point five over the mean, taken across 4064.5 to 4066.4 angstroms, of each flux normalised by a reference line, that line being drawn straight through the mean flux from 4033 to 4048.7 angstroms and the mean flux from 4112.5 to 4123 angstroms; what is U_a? 1.65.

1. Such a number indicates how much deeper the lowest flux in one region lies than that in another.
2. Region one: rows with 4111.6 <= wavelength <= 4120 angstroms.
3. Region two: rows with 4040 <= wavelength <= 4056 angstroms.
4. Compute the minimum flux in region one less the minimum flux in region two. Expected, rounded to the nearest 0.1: -2.1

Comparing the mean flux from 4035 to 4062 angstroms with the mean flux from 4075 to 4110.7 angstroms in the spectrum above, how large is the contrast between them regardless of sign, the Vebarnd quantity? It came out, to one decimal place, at 2.0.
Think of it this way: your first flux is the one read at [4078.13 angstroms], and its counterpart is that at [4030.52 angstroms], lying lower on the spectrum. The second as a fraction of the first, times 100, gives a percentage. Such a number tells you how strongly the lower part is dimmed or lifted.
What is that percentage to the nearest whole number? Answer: 81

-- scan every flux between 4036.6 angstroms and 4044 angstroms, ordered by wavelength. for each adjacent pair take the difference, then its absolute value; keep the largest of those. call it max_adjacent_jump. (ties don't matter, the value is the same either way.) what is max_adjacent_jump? 3.5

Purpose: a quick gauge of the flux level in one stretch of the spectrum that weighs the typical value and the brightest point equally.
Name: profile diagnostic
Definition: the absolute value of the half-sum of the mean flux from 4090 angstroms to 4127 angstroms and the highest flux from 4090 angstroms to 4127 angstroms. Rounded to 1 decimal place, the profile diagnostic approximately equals 13.2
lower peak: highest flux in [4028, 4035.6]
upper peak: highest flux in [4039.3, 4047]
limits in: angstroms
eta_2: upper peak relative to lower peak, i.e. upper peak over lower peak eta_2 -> 1.16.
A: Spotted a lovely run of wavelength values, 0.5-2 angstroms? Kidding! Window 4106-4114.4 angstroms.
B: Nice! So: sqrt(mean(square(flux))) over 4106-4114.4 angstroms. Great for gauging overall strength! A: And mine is 11.1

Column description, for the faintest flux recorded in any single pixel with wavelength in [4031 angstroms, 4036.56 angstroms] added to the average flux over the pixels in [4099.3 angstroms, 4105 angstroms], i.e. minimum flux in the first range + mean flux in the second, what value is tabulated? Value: 23.3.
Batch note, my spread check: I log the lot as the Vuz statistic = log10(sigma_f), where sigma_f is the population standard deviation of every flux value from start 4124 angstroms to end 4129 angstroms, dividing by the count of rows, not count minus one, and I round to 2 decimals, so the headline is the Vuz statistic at -0.27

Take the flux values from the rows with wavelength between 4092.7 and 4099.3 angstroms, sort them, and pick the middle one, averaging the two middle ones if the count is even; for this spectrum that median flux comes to 9.1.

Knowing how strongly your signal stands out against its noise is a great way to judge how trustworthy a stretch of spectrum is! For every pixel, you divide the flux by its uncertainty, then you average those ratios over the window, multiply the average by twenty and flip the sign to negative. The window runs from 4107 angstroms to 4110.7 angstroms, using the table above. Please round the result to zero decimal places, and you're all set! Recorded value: -130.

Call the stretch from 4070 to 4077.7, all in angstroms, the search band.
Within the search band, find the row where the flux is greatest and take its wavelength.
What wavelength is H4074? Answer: 4077.19 angstroms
